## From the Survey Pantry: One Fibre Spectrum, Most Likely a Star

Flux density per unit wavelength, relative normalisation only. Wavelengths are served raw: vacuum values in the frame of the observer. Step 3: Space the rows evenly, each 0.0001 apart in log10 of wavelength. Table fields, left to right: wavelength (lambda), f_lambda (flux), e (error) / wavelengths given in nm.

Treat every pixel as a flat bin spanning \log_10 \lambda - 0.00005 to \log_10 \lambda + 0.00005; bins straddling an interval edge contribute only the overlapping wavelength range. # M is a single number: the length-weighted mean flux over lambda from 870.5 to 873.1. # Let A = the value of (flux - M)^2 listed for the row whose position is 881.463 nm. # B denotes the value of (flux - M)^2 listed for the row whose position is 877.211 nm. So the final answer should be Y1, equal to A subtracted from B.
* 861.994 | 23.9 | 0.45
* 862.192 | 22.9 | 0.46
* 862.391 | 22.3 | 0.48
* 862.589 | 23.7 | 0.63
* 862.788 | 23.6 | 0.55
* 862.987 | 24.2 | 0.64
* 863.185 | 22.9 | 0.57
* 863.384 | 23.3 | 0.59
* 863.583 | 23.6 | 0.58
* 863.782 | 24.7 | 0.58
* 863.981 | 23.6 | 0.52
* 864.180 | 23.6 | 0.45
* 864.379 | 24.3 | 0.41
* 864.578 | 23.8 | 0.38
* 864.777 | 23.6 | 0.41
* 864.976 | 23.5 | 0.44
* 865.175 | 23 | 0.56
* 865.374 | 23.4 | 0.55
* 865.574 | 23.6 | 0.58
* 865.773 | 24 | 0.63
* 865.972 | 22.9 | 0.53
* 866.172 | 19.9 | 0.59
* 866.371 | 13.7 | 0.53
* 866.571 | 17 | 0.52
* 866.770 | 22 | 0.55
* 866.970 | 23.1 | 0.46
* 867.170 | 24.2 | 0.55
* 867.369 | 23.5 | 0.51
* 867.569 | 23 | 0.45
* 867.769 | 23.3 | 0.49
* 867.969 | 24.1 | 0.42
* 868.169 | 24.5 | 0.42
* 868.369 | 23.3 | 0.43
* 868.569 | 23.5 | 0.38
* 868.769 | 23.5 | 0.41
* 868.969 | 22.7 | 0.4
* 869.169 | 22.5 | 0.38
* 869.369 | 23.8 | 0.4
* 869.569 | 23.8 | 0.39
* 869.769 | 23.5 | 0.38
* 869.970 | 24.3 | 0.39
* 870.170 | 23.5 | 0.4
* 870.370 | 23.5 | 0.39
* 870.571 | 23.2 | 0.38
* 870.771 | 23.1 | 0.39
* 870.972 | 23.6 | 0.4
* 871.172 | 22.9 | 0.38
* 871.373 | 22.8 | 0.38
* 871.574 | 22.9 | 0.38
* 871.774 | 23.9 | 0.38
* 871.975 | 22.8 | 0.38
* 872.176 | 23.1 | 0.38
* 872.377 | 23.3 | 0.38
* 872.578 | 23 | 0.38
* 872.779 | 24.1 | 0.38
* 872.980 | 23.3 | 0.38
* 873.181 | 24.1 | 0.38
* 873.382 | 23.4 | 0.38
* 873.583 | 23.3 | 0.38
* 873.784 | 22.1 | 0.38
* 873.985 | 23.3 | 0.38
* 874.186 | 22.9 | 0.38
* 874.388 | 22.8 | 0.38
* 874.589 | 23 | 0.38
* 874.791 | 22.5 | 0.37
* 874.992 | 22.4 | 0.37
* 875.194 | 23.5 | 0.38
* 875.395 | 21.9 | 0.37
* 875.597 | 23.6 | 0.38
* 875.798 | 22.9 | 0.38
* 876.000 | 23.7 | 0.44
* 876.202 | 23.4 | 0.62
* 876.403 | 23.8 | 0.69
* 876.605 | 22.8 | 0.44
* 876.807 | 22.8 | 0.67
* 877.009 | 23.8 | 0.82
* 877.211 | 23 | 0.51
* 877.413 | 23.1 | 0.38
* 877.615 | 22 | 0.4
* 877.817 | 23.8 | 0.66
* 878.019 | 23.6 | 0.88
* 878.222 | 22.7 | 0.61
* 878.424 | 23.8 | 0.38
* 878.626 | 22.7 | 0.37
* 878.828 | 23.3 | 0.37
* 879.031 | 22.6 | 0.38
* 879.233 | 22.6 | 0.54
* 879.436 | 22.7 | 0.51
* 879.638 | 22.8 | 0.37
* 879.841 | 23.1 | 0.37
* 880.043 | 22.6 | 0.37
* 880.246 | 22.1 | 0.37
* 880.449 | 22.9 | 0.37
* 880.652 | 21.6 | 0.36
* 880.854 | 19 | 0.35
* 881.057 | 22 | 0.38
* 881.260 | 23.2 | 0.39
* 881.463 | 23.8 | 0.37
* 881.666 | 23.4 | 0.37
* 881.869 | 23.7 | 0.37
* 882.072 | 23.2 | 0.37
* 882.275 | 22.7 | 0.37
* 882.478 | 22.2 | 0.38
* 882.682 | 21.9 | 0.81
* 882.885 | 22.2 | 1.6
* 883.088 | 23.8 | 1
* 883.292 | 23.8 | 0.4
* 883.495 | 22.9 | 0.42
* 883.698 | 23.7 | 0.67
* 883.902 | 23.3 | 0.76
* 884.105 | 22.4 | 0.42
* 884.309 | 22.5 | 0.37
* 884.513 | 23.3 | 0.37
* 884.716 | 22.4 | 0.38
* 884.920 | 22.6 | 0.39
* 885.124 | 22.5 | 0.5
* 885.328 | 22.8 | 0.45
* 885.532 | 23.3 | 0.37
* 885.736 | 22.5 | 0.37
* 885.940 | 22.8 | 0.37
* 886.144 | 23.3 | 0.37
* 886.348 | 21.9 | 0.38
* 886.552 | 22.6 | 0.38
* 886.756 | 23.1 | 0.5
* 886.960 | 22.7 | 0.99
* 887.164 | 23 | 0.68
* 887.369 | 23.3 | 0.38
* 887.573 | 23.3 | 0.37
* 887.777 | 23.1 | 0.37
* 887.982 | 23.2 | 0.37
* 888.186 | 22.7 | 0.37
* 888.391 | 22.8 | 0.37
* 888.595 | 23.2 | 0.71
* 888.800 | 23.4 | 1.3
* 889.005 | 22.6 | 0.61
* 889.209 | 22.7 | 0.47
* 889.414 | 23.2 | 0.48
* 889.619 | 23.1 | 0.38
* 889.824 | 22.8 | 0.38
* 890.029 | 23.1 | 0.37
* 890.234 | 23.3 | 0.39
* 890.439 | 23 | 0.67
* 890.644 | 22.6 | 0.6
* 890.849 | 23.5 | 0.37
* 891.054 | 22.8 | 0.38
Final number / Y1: -0.3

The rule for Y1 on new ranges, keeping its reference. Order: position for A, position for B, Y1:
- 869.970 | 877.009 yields -0.8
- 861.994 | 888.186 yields -0.2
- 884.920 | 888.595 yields -0.4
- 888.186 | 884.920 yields 0.1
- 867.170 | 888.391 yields -0.7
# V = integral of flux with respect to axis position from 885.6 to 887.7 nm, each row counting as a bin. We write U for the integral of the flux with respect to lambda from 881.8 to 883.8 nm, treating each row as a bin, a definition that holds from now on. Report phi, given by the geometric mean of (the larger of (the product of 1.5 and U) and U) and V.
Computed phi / 57.6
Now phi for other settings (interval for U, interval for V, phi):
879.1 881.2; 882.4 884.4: 56.5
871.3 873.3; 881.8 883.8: 56.7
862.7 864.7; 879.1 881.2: 57.6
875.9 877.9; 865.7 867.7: 54.5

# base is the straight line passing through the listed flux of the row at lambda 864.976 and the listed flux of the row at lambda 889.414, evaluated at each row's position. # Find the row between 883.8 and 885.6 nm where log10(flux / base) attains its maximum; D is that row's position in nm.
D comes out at 885.532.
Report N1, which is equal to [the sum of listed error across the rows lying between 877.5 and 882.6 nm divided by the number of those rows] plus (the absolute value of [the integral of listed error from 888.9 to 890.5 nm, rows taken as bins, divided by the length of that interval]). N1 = 0.89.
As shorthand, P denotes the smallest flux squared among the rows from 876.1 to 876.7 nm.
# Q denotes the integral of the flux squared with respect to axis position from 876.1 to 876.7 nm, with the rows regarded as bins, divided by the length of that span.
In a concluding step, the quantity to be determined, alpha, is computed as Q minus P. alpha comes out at 25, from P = 520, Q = 545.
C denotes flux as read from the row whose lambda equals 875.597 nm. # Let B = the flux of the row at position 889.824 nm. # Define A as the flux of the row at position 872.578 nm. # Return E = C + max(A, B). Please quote 46.6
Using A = 23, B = 22.8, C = 23.6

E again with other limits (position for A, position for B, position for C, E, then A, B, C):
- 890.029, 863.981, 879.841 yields 46.7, 23.1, 23.6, 23.1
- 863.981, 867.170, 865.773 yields 48.2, 23.6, 24.2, 24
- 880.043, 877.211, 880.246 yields 45.1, 22.6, 23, 22.1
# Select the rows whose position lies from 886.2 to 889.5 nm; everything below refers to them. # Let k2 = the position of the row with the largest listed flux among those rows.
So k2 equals 888.800 nm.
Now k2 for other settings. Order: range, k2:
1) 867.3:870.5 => 868.169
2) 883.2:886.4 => 883.292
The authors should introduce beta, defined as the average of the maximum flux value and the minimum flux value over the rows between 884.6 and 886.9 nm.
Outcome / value 22.6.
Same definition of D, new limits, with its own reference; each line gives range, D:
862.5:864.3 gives 863.782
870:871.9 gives 871.774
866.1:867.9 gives 867.170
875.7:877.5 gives 877.009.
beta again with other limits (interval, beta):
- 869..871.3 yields 23.4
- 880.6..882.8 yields 21.4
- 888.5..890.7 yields 23.0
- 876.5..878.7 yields 22.9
